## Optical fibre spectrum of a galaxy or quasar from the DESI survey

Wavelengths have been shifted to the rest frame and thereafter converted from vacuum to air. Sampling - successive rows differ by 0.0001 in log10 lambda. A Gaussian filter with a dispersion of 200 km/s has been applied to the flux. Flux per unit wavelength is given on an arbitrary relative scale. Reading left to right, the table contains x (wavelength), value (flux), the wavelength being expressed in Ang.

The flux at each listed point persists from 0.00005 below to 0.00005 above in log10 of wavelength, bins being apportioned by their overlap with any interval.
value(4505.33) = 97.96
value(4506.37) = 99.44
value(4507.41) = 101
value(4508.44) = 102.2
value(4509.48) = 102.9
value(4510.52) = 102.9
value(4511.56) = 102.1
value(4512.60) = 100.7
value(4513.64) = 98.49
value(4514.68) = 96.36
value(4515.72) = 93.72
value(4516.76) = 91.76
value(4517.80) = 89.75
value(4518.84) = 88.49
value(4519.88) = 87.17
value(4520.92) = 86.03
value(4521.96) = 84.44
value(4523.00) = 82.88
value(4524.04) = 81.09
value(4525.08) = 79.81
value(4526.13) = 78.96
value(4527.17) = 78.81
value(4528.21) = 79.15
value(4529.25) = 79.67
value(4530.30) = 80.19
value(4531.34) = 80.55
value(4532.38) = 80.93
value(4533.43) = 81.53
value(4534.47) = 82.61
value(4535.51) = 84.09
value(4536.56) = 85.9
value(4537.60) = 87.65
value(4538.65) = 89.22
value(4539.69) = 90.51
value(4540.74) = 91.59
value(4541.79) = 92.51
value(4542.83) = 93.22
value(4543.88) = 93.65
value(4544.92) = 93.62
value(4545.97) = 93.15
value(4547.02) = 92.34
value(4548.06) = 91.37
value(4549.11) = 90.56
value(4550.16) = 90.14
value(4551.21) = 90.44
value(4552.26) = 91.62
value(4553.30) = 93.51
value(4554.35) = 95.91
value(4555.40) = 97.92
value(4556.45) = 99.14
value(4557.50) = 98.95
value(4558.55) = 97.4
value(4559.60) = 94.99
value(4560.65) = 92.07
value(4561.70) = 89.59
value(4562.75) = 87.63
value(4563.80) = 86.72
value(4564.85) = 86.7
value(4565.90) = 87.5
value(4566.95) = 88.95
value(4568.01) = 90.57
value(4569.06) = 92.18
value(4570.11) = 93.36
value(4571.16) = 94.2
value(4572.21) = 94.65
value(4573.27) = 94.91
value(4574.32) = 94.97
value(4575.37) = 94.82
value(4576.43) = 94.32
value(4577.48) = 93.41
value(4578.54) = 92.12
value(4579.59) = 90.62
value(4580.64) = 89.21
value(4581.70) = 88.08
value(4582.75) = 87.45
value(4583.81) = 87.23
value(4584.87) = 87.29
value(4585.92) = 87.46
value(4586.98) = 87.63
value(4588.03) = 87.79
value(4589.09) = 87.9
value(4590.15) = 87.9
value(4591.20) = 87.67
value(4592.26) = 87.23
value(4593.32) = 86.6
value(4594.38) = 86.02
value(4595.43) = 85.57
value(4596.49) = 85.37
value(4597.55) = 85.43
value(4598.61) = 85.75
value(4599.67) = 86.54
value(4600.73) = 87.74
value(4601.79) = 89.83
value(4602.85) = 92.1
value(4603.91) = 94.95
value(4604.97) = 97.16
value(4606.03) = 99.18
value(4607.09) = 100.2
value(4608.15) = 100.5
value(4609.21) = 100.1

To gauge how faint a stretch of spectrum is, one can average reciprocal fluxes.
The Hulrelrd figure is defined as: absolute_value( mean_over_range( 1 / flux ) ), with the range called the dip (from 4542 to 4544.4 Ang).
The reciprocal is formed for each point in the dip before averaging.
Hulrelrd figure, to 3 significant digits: 0.0107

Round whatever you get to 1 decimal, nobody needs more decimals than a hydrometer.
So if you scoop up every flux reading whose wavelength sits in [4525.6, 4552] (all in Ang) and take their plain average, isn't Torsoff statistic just 86.9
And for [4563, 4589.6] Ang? 90.4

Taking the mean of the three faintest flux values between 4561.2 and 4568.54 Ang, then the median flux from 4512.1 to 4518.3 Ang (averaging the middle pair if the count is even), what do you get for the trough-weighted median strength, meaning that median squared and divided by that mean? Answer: 104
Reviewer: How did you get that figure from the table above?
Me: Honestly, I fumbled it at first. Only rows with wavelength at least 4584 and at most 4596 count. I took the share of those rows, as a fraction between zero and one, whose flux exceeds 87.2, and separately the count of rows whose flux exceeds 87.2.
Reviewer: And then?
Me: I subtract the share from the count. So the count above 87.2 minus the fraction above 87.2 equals 7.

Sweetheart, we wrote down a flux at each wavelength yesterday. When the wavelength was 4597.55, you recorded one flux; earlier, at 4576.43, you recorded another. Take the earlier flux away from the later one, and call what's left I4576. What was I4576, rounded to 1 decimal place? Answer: -8.9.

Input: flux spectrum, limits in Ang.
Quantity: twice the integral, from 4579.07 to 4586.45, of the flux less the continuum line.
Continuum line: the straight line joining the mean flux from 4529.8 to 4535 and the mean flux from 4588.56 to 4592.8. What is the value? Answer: 21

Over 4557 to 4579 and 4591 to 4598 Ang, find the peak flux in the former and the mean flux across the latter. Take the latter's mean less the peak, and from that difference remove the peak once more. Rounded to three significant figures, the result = -112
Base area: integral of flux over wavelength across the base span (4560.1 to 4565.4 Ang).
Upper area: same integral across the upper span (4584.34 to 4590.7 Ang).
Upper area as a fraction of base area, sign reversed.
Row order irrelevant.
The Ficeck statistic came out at -1.2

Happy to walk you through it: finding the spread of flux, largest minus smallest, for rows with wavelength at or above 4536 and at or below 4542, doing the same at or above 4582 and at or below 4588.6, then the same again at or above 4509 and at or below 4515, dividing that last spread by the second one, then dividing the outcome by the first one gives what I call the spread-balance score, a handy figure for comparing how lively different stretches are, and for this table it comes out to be 1.8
